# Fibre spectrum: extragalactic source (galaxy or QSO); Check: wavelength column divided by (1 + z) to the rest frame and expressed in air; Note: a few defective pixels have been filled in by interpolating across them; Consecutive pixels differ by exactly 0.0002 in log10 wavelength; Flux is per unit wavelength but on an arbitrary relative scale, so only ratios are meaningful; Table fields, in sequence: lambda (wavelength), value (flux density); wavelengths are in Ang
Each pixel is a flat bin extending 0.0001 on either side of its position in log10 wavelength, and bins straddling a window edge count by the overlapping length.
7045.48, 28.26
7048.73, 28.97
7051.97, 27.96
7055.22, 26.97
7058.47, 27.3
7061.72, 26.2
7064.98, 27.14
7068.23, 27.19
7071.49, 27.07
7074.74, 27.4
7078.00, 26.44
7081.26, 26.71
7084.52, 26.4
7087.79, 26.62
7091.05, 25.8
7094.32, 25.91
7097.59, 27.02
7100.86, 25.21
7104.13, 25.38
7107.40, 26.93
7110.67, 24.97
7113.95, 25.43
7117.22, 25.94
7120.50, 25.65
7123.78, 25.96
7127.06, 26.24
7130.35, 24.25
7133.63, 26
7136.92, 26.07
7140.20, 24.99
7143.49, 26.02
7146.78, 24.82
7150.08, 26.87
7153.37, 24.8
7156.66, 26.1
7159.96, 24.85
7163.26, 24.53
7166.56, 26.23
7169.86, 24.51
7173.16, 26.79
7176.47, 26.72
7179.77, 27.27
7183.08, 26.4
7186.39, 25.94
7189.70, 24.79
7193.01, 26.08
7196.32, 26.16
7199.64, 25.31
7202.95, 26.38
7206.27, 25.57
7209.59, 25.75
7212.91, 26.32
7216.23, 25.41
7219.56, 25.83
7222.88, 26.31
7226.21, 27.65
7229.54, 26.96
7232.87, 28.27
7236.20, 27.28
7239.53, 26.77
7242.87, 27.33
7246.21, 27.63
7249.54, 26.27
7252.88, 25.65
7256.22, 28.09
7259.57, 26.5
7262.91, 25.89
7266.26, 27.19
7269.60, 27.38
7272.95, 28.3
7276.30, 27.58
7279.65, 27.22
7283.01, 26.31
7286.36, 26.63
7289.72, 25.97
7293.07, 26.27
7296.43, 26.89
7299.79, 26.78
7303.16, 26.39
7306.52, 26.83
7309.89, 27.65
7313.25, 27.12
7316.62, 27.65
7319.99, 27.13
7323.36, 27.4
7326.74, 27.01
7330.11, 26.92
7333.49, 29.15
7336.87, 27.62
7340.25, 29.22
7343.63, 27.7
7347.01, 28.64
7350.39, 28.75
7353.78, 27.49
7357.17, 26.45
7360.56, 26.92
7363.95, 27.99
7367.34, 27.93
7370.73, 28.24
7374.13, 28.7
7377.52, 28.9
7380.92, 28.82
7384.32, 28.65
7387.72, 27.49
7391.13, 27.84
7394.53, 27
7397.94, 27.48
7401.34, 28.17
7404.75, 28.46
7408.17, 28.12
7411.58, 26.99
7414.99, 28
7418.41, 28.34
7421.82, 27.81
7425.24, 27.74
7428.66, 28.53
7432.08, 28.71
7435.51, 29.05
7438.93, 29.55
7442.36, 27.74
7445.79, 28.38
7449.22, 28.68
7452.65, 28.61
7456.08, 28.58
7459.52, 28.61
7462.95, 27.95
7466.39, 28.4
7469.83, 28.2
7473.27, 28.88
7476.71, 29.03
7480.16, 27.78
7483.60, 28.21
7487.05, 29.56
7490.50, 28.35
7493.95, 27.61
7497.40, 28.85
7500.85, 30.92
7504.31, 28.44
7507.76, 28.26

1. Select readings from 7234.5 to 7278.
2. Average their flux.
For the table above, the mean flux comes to 27.1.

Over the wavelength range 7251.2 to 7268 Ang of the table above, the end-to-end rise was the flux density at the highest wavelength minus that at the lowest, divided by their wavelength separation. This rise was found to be 0.12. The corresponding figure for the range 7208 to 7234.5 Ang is 0.11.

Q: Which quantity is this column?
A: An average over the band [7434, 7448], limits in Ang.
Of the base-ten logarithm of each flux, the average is 1.46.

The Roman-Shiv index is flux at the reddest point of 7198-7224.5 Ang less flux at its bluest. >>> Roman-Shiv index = 1.0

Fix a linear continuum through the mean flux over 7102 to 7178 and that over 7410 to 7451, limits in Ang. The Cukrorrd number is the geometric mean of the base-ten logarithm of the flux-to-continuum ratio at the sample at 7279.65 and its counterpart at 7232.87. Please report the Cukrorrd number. 0.012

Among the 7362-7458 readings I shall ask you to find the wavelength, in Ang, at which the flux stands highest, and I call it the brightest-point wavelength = 7438.93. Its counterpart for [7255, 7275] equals 7272.95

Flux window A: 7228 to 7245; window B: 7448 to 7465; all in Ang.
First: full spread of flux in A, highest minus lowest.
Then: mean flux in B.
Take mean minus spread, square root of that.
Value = 5.19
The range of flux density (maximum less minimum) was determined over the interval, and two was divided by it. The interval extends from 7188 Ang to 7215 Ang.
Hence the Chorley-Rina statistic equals 1.3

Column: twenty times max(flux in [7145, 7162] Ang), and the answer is 537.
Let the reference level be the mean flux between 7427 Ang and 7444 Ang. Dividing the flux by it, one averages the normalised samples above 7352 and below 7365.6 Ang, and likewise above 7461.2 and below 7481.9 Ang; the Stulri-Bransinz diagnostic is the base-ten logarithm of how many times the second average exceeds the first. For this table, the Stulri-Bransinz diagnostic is 0.018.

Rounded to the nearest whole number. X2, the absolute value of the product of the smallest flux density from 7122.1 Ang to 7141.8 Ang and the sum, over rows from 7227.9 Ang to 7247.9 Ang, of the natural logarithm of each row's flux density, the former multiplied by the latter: 482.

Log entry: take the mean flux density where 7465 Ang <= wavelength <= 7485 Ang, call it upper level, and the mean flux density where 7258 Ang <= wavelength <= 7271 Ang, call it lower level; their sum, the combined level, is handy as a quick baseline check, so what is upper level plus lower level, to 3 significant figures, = 55.2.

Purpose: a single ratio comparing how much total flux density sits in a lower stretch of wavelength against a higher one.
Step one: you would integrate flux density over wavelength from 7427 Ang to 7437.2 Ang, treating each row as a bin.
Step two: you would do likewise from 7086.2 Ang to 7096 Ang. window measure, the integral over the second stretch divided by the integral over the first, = 0.87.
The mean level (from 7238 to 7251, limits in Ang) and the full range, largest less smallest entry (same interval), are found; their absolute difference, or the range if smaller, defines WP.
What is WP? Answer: 1.4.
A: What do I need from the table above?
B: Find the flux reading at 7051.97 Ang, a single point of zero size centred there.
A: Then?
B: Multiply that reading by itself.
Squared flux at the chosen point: 782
